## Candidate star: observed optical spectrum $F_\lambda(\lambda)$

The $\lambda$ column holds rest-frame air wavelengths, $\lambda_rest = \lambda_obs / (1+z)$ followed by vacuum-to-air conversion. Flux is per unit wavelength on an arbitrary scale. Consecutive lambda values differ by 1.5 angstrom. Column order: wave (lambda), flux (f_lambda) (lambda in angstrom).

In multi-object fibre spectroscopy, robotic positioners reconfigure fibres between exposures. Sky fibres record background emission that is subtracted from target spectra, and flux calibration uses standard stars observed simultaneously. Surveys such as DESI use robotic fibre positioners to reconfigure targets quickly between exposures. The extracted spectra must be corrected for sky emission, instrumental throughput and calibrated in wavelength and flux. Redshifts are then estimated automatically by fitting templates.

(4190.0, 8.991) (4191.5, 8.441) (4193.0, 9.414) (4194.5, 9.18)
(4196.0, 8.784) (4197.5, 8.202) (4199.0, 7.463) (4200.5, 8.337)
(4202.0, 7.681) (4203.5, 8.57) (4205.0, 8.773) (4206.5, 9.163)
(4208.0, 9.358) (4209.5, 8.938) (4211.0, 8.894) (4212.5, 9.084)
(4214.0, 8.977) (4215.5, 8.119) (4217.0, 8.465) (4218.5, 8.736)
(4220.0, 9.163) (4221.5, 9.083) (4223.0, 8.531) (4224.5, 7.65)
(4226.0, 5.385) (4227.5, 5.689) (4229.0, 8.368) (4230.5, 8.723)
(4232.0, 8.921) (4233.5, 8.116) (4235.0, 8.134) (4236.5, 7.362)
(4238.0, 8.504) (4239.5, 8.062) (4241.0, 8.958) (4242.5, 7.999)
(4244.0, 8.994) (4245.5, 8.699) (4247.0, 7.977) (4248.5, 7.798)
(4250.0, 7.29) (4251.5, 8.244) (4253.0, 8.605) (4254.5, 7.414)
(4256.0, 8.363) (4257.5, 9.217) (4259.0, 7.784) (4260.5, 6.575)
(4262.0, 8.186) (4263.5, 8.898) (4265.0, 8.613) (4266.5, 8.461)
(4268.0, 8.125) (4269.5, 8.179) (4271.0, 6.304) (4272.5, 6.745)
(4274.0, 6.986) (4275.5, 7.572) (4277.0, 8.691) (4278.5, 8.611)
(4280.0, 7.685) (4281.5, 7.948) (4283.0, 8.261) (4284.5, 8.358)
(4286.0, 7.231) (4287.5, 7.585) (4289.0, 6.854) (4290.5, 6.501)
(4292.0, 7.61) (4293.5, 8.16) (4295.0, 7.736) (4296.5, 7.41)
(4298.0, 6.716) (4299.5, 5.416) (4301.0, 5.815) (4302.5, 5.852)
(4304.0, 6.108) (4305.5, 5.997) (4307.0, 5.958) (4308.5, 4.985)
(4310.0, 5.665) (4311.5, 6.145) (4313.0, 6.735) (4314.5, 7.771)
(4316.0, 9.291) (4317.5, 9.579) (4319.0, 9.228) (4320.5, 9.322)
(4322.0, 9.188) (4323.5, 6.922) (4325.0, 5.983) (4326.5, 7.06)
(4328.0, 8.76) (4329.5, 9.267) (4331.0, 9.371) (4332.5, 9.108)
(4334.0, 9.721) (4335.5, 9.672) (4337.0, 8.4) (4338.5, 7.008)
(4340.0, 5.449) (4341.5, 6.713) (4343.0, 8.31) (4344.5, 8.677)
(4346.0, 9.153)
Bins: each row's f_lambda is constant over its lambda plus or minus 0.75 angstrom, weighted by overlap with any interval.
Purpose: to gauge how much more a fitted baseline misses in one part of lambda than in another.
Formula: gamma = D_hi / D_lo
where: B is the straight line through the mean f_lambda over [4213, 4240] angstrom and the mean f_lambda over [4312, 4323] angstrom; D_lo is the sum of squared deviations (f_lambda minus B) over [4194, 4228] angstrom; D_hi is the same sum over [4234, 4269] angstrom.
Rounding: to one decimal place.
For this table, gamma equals 0.3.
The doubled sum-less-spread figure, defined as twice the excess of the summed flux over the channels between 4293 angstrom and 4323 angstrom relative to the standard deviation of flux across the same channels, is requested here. 283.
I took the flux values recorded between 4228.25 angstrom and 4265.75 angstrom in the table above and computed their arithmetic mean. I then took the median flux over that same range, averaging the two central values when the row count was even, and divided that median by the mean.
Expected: 1.00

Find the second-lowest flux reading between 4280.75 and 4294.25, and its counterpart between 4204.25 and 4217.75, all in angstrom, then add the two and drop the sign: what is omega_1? 15.3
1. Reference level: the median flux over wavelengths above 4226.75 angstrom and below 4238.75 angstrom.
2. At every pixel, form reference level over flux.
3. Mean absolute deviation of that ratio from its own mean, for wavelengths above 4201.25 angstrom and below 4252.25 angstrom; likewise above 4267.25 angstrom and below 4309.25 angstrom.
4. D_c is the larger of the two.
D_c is 0.15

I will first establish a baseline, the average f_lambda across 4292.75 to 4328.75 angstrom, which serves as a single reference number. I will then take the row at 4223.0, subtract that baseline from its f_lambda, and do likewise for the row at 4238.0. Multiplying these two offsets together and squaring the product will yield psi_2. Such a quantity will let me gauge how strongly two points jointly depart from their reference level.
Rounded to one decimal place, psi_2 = 3.4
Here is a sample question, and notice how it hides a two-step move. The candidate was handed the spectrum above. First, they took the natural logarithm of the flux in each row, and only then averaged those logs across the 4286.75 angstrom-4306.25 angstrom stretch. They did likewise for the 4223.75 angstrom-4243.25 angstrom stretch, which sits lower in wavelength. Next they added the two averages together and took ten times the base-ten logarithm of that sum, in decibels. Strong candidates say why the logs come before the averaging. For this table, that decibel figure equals 5.97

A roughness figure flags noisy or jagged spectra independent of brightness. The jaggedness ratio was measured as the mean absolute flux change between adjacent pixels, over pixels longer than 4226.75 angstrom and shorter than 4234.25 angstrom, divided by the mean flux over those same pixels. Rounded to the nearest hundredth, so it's 0.13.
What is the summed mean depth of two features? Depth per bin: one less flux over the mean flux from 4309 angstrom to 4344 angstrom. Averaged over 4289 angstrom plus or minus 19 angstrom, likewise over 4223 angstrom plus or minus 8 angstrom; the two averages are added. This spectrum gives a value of 0.12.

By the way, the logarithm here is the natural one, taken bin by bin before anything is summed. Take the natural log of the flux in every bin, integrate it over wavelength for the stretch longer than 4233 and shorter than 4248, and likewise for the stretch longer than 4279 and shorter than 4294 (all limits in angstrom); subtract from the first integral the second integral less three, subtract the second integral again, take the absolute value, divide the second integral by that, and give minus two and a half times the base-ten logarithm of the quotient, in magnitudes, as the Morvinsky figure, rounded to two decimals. -0.16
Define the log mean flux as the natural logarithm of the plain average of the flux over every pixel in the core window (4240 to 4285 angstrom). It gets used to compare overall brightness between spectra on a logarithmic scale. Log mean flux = 2.09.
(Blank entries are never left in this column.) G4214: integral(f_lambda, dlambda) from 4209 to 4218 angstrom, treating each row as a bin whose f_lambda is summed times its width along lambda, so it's 79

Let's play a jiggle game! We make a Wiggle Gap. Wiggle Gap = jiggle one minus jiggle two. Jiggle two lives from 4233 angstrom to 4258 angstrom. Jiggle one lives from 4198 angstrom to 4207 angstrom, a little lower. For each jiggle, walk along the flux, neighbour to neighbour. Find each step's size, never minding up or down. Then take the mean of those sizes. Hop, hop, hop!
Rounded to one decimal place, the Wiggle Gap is -0.1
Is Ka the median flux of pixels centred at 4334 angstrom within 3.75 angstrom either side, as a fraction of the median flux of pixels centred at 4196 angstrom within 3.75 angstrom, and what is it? 1.07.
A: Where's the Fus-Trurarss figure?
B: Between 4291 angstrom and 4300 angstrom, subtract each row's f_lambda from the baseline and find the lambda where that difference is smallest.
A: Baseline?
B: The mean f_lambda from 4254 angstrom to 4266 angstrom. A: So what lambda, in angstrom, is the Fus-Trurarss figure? 4293.5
